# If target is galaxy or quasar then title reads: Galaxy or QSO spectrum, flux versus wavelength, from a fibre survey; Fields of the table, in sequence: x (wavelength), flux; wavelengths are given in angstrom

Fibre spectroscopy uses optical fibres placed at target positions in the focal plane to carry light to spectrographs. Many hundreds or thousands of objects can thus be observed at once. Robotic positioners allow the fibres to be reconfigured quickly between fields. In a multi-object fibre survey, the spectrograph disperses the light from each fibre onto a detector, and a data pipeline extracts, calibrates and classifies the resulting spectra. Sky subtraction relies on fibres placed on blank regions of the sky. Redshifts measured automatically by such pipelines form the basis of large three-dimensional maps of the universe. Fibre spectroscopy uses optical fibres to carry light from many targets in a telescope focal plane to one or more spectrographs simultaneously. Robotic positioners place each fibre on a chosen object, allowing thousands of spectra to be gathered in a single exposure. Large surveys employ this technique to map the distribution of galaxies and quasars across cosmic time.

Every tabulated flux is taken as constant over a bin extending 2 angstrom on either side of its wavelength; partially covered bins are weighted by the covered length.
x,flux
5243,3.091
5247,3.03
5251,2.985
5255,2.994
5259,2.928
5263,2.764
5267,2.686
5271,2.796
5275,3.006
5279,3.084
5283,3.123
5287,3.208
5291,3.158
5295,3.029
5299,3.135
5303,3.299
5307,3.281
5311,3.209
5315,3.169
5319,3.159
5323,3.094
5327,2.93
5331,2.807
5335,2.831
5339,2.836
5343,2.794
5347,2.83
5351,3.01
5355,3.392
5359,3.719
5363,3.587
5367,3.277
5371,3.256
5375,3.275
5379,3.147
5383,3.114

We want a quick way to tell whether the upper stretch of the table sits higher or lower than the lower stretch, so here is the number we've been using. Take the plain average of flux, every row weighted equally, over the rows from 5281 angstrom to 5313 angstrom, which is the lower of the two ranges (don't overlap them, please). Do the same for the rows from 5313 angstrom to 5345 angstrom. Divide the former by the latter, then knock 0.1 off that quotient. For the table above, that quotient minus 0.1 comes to 0.98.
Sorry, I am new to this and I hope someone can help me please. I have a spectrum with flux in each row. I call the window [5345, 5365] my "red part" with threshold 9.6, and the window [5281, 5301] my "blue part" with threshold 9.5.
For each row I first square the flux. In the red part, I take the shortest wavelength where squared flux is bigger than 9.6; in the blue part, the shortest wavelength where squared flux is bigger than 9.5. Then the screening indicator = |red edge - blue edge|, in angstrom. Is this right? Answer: 72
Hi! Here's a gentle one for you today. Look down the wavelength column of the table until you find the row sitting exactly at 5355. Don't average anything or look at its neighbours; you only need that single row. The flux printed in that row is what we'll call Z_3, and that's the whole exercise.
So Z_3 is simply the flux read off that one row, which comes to 3.392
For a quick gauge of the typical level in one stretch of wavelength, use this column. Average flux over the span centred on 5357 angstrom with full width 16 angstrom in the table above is 3.43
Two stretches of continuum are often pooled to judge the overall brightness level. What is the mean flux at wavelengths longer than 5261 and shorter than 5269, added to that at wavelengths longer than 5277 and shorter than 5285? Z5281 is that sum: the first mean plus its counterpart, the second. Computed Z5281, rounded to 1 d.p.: 5.8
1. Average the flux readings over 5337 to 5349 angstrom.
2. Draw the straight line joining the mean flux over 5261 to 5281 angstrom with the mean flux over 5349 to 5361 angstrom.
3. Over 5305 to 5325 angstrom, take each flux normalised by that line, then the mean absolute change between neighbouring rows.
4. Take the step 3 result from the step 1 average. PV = 2.80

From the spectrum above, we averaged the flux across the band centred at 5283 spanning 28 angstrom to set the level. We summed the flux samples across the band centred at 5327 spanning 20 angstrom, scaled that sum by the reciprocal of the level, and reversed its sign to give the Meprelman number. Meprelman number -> -4.8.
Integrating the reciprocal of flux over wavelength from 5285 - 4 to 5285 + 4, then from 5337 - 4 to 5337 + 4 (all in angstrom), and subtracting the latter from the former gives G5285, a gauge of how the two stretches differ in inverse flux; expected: -0.30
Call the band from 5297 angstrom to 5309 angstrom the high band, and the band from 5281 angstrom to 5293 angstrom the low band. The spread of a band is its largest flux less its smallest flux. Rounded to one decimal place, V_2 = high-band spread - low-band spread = 0.1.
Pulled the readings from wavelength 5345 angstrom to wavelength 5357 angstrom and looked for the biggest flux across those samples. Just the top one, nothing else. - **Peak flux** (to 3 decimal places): 3.392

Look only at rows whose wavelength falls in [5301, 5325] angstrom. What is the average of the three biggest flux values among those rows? 3.26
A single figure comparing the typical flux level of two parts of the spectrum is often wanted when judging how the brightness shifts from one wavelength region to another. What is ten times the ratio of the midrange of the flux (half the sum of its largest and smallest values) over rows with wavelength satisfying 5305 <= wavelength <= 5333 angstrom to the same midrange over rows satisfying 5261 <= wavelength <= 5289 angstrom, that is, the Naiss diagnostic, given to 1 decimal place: 10.3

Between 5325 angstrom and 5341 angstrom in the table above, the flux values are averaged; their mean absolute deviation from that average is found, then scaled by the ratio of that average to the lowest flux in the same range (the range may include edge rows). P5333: 0.040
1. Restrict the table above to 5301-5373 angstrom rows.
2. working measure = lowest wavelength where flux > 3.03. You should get 5303 angstrom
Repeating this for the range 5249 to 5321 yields 5279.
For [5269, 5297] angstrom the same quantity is 5279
